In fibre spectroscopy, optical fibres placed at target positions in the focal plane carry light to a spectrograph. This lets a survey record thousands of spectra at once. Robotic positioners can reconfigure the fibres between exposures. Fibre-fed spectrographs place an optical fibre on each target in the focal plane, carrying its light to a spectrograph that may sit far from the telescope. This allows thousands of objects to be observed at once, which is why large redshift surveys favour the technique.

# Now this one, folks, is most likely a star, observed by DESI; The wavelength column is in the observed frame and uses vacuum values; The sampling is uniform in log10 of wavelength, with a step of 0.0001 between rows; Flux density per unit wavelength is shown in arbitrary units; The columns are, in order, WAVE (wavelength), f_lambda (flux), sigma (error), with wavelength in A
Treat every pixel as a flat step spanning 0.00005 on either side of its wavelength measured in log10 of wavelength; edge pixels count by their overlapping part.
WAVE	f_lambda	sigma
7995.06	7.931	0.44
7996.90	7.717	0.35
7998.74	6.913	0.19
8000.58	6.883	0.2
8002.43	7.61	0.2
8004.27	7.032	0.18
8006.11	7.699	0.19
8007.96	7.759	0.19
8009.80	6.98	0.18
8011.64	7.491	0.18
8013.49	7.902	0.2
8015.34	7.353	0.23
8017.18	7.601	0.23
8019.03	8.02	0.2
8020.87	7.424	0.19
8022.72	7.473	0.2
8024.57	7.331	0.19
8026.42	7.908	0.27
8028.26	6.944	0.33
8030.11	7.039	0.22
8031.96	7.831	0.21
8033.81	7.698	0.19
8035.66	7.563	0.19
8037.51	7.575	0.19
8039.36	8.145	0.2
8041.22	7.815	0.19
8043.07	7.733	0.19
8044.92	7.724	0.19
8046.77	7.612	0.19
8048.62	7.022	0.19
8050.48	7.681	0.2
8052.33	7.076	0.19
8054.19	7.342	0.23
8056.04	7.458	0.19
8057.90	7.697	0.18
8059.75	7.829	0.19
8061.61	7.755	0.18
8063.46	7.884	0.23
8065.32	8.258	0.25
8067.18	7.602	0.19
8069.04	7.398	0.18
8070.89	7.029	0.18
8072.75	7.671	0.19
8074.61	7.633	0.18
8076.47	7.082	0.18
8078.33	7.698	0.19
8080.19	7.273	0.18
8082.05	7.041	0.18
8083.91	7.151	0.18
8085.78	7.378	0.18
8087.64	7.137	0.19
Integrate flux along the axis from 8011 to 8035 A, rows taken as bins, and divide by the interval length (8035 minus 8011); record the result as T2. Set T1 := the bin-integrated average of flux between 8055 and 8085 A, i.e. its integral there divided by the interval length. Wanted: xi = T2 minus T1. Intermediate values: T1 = 7.53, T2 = 7.54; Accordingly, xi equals 0.01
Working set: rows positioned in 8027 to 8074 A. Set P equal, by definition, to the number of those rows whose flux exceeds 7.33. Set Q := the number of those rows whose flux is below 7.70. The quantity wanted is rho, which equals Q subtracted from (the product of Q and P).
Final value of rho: 304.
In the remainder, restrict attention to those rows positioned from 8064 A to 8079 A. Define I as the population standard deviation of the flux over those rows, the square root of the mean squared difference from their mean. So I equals 0.36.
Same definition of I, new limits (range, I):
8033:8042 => 0.21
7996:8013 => 0.36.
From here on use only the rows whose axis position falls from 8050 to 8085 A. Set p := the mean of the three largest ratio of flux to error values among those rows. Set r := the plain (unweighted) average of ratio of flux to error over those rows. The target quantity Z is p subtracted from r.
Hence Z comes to -3.6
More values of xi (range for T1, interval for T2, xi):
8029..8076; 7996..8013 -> -0.24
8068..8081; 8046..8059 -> 0.01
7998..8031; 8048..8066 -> 0.19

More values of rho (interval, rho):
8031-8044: 18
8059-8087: 99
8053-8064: 15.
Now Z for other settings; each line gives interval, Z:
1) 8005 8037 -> -4.4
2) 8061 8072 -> -3.0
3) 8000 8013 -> -2.0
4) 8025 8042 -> -5.1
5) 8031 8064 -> -3.1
